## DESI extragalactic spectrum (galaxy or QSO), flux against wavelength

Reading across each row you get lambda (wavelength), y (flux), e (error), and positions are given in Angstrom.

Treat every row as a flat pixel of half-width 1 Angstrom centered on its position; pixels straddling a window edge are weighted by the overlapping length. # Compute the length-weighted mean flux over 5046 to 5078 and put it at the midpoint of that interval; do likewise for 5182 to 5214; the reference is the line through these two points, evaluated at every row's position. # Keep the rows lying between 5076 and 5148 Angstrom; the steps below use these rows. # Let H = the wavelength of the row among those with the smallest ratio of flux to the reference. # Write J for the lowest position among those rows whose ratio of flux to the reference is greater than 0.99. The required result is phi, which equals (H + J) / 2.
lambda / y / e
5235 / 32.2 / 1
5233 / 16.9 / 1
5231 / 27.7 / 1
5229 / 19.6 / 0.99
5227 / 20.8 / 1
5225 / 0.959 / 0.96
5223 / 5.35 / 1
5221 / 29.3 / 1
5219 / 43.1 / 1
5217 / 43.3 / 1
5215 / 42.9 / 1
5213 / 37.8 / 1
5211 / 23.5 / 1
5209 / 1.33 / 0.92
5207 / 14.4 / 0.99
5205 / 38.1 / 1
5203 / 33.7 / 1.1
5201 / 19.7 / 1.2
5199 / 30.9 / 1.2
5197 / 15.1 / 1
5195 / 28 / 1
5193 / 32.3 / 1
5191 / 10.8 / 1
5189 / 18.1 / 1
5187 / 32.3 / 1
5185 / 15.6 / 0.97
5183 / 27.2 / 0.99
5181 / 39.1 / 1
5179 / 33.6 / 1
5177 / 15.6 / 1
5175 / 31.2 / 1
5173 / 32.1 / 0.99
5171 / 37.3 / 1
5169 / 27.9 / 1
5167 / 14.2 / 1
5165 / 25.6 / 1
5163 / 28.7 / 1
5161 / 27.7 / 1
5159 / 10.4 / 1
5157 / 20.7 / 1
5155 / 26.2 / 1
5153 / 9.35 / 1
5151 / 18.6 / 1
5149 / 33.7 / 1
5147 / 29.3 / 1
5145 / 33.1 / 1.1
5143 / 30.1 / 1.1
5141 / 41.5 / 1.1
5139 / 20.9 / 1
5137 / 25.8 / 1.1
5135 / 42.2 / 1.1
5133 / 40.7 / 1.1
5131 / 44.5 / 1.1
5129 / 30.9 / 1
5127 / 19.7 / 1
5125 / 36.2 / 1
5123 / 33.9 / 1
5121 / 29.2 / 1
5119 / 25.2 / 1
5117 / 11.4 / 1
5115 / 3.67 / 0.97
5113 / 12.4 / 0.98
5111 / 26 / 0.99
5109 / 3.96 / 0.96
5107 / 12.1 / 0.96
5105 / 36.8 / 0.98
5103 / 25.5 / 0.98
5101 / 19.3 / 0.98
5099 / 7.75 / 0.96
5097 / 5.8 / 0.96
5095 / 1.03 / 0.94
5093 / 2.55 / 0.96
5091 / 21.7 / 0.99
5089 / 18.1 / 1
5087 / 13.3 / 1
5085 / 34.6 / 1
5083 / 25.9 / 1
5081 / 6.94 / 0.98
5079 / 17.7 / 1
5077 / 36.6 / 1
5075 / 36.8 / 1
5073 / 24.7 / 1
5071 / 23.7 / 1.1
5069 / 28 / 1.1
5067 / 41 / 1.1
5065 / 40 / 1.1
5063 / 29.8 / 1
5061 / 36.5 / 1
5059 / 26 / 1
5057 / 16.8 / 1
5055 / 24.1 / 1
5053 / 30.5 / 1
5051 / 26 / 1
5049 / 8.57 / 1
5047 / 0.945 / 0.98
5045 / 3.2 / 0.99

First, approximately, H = 5095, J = 5077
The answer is 5086 Angstrom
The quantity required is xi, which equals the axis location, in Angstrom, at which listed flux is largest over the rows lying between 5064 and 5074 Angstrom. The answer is 5067 Angstrom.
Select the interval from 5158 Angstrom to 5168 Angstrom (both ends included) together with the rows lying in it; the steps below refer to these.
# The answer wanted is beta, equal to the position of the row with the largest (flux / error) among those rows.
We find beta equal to 5163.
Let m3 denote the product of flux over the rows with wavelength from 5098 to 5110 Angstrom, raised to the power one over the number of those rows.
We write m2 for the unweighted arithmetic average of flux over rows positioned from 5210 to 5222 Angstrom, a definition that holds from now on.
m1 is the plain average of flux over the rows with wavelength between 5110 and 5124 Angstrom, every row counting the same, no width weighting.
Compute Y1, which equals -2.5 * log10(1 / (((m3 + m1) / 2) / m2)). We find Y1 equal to -0.8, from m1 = 20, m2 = 37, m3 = 14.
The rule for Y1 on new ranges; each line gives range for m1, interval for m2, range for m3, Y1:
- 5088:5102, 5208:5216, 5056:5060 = -0.6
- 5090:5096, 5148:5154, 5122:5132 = 0.0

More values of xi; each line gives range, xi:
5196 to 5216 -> 5215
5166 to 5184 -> 5181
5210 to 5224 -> 5217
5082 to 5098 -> 5085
